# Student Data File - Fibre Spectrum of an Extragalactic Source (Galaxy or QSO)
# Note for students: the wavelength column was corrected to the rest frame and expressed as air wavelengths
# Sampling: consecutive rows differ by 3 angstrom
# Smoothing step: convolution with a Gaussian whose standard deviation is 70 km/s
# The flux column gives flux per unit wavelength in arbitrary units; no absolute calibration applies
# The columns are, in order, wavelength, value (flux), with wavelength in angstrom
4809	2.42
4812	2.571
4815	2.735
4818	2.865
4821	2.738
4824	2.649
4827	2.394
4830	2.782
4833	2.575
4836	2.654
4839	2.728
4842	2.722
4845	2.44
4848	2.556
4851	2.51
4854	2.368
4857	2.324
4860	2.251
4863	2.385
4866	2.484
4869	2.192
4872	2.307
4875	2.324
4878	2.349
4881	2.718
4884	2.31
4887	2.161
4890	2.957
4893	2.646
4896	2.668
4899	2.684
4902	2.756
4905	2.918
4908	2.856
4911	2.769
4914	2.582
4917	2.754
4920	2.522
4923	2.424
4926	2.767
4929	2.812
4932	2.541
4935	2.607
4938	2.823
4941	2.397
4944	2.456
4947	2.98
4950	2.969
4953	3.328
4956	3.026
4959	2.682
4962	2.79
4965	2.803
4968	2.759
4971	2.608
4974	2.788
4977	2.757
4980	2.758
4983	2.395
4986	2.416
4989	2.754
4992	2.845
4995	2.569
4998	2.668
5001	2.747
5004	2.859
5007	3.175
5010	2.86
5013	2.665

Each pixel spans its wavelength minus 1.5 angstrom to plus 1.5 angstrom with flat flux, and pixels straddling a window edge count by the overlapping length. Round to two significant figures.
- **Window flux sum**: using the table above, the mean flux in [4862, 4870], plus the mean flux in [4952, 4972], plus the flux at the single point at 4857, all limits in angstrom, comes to 7.5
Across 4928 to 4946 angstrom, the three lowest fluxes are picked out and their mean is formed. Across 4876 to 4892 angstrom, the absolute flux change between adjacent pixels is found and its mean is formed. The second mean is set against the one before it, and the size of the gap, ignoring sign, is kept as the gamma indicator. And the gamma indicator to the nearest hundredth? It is 2.03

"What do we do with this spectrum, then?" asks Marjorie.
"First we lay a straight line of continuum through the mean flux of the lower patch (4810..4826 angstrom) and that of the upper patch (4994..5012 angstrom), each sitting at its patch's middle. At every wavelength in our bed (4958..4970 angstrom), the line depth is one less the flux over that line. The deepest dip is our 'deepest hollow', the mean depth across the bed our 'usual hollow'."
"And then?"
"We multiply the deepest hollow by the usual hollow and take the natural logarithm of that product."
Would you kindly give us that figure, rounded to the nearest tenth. -7.7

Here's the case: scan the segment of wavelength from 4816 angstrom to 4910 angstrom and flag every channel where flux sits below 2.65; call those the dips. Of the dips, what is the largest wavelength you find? 4893 angstrom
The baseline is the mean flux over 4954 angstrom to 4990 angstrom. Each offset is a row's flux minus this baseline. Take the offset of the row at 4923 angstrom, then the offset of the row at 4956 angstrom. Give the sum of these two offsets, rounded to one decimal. 0.0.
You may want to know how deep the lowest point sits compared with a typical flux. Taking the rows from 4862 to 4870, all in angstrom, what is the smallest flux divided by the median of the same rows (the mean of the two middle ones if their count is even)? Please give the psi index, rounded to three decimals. 0.919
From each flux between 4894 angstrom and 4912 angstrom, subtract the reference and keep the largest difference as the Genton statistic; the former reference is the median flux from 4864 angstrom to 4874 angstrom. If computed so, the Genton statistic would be 0.61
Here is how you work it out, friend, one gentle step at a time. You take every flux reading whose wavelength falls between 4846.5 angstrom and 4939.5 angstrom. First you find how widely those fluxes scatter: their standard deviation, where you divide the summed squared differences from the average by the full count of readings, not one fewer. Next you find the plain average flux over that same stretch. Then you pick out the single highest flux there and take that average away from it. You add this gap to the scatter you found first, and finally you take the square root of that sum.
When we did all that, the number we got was 0.79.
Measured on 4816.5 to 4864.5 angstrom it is 0.70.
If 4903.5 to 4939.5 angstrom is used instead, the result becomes 0.61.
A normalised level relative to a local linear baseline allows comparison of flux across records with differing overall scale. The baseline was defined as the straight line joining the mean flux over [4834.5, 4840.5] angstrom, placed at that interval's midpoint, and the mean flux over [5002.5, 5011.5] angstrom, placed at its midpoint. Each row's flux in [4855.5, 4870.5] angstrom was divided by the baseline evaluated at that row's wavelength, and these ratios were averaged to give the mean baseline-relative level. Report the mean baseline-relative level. 0.85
